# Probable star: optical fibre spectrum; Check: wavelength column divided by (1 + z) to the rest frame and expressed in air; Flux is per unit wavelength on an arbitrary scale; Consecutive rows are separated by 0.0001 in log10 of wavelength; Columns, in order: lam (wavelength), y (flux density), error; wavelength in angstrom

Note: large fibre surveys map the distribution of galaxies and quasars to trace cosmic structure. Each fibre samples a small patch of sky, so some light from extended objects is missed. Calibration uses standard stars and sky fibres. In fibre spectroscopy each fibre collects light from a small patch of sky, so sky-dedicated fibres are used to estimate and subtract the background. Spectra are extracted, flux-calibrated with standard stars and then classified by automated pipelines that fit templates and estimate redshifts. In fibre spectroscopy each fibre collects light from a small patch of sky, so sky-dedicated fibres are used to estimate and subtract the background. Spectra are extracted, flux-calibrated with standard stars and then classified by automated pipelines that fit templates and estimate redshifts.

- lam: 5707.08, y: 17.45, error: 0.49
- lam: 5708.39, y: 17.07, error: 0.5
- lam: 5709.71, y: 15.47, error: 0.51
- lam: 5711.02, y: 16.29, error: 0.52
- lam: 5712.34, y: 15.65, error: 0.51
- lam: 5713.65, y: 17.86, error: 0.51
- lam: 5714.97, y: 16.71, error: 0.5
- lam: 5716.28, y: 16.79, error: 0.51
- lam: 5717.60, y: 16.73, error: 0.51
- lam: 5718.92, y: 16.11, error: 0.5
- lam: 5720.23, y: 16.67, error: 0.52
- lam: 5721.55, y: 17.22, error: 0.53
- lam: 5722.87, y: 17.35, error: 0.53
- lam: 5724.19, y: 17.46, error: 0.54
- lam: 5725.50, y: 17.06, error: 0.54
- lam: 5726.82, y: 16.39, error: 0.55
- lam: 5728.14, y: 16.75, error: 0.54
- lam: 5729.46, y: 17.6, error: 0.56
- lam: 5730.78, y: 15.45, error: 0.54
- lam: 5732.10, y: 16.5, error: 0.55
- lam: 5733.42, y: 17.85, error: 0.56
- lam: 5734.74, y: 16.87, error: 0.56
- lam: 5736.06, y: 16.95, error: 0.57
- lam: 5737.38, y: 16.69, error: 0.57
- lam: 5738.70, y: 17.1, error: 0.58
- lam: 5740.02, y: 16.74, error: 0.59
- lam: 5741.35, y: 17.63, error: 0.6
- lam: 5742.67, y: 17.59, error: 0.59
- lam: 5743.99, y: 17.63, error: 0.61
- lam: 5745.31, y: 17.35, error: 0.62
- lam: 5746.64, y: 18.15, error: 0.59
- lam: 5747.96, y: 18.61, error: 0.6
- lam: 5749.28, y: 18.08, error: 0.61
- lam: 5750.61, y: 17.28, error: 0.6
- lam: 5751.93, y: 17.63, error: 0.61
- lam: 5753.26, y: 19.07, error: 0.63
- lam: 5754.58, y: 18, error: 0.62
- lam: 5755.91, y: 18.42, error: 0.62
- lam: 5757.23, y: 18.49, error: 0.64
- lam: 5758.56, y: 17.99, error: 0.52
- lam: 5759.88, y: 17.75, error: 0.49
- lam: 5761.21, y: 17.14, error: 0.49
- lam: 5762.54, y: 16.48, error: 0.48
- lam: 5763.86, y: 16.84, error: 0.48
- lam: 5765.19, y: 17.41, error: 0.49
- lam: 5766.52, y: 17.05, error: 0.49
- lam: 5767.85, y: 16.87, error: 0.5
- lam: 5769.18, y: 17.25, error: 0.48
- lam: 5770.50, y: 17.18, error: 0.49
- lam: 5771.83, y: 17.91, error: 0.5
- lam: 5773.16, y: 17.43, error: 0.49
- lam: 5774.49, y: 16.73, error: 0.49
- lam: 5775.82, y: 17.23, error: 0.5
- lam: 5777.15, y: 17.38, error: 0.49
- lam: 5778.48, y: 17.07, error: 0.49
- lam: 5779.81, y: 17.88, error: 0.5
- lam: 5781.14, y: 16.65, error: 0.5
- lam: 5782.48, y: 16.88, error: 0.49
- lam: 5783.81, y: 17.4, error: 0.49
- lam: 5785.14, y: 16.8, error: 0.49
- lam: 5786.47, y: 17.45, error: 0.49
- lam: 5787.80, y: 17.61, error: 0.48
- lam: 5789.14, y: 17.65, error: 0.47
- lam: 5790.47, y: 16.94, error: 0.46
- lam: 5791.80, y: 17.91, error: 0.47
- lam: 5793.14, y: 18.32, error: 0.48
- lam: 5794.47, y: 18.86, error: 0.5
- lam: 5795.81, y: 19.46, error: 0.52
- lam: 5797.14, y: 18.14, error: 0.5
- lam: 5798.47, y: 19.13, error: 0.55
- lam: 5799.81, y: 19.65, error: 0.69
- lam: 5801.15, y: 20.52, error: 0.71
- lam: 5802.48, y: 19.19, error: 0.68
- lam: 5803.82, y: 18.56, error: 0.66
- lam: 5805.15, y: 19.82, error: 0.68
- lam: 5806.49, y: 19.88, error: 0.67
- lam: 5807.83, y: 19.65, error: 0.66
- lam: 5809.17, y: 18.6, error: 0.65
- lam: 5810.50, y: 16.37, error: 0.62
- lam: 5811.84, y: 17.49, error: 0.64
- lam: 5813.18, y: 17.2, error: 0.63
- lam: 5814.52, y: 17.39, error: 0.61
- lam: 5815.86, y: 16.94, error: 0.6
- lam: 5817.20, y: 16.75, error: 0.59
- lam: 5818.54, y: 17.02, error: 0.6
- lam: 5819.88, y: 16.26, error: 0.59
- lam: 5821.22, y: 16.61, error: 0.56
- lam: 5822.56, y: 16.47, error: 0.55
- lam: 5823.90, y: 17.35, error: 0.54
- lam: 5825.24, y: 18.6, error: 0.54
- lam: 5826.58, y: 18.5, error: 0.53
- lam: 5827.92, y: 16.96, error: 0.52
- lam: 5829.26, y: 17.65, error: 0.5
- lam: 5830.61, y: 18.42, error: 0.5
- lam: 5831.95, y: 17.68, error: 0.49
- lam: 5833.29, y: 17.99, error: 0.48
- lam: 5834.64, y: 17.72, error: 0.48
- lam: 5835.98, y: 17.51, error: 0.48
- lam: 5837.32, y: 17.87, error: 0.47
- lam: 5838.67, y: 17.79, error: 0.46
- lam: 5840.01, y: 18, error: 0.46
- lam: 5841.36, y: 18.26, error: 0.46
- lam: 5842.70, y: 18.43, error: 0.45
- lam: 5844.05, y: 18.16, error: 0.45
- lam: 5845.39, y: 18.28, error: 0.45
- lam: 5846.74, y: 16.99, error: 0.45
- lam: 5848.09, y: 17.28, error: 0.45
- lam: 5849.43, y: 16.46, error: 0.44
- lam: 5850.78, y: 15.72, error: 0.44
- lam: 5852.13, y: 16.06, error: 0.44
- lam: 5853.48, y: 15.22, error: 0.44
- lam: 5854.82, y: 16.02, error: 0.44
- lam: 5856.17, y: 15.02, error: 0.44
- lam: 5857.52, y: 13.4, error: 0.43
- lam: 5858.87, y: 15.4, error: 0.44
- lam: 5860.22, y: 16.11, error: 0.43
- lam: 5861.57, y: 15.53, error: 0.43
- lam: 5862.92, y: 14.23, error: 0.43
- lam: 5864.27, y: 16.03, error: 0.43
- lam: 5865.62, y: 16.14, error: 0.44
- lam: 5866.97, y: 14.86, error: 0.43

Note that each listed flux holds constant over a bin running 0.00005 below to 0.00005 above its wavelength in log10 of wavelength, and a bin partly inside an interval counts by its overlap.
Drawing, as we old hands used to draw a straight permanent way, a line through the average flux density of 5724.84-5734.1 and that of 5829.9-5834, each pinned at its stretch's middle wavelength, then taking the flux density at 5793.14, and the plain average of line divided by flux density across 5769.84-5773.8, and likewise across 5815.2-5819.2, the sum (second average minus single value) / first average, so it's -17.5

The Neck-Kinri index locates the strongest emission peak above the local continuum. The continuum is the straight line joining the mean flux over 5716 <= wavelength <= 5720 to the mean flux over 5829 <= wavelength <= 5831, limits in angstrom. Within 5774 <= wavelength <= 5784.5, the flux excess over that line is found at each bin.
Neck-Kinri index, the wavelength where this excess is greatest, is 5779.81 angstrom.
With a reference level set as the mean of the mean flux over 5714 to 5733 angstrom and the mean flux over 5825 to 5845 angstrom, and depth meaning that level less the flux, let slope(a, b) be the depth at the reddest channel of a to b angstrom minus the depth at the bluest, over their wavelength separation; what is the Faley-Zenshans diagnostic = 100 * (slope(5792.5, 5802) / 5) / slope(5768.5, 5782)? -109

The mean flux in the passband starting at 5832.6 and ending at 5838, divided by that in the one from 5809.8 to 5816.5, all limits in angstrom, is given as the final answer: 1.04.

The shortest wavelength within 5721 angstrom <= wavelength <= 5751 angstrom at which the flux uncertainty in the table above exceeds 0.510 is 5721.55 angstrom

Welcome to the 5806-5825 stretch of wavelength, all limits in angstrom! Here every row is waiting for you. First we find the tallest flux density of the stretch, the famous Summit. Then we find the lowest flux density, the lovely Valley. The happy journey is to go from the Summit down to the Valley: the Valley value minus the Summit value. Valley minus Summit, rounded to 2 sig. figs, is -3.6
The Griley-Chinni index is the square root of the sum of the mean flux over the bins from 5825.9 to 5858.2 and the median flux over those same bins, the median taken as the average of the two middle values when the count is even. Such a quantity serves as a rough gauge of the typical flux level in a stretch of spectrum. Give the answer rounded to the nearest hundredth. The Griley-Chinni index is 5.90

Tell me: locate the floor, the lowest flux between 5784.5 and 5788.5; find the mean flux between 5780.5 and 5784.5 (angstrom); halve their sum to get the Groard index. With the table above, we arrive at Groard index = 16.9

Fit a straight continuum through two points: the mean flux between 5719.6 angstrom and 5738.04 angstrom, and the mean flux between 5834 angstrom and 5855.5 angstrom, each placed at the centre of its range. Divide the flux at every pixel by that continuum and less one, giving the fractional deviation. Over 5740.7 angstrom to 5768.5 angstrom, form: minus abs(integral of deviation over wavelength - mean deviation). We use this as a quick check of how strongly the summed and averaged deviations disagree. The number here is -1.1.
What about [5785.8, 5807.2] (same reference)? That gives -1.9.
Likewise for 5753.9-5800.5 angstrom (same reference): -1.6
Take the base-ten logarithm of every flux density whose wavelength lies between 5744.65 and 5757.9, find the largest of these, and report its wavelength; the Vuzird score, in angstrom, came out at 5753.26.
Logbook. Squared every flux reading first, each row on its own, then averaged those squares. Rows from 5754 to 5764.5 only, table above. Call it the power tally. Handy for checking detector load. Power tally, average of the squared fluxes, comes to 312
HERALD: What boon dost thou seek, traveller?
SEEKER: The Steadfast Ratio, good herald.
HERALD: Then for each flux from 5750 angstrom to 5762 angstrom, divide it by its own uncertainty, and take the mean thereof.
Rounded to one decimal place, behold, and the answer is 31.3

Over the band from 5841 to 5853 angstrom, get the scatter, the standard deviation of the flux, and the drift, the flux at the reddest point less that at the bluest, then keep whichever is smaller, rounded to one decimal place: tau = -2.2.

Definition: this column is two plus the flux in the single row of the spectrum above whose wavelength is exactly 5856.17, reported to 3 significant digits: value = 17.0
